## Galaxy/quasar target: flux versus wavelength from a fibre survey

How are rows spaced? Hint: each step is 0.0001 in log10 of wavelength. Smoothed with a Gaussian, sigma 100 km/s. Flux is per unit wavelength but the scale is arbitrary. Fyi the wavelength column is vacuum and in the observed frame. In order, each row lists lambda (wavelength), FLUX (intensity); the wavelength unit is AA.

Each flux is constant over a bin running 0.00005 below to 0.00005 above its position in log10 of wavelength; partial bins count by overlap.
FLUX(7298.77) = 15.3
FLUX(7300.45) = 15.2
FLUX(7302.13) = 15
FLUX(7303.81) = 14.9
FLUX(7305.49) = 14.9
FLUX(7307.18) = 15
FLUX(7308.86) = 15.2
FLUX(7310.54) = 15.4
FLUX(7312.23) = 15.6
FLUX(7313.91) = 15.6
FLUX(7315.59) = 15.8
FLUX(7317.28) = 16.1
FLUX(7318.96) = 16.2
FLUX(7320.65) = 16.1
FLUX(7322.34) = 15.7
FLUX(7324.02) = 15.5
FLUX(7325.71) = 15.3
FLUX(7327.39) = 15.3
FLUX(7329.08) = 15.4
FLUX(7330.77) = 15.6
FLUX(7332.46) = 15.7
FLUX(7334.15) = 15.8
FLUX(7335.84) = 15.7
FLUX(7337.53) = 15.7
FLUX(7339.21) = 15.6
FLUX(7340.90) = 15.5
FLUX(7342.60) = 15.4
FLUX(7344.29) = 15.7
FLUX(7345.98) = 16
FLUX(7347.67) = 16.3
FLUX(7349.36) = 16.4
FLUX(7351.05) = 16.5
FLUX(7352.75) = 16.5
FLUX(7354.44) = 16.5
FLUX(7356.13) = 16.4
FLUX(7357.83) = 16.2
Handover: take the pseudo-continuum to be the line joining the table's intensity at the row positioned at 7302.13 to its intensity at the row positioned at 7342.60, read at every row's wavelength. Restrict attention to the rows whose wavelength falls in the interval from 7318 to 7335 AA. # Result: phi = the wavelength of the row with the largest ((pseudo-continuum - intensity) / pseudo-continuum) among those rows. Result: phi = 7327.39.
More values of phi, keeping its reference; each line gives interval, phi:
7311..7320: 7313.91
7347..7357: 7347.67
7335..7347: 7342.60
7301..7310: 7305.49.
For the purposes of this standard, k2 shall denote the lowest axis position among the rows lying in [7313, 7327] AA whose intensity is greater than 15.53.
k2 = 7313.91 AA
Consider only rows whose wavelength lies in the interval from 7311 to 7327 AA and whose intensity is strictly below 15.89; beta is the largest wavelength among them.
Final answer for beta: 7325.71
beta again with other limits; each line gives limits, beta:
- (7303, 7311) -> 7310.54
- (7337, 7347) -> 7344.29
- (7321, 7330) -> 7329.08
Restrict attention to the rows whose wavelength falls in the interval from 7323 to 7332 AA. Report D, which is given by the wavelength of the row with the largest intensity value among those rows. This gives 7330.77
